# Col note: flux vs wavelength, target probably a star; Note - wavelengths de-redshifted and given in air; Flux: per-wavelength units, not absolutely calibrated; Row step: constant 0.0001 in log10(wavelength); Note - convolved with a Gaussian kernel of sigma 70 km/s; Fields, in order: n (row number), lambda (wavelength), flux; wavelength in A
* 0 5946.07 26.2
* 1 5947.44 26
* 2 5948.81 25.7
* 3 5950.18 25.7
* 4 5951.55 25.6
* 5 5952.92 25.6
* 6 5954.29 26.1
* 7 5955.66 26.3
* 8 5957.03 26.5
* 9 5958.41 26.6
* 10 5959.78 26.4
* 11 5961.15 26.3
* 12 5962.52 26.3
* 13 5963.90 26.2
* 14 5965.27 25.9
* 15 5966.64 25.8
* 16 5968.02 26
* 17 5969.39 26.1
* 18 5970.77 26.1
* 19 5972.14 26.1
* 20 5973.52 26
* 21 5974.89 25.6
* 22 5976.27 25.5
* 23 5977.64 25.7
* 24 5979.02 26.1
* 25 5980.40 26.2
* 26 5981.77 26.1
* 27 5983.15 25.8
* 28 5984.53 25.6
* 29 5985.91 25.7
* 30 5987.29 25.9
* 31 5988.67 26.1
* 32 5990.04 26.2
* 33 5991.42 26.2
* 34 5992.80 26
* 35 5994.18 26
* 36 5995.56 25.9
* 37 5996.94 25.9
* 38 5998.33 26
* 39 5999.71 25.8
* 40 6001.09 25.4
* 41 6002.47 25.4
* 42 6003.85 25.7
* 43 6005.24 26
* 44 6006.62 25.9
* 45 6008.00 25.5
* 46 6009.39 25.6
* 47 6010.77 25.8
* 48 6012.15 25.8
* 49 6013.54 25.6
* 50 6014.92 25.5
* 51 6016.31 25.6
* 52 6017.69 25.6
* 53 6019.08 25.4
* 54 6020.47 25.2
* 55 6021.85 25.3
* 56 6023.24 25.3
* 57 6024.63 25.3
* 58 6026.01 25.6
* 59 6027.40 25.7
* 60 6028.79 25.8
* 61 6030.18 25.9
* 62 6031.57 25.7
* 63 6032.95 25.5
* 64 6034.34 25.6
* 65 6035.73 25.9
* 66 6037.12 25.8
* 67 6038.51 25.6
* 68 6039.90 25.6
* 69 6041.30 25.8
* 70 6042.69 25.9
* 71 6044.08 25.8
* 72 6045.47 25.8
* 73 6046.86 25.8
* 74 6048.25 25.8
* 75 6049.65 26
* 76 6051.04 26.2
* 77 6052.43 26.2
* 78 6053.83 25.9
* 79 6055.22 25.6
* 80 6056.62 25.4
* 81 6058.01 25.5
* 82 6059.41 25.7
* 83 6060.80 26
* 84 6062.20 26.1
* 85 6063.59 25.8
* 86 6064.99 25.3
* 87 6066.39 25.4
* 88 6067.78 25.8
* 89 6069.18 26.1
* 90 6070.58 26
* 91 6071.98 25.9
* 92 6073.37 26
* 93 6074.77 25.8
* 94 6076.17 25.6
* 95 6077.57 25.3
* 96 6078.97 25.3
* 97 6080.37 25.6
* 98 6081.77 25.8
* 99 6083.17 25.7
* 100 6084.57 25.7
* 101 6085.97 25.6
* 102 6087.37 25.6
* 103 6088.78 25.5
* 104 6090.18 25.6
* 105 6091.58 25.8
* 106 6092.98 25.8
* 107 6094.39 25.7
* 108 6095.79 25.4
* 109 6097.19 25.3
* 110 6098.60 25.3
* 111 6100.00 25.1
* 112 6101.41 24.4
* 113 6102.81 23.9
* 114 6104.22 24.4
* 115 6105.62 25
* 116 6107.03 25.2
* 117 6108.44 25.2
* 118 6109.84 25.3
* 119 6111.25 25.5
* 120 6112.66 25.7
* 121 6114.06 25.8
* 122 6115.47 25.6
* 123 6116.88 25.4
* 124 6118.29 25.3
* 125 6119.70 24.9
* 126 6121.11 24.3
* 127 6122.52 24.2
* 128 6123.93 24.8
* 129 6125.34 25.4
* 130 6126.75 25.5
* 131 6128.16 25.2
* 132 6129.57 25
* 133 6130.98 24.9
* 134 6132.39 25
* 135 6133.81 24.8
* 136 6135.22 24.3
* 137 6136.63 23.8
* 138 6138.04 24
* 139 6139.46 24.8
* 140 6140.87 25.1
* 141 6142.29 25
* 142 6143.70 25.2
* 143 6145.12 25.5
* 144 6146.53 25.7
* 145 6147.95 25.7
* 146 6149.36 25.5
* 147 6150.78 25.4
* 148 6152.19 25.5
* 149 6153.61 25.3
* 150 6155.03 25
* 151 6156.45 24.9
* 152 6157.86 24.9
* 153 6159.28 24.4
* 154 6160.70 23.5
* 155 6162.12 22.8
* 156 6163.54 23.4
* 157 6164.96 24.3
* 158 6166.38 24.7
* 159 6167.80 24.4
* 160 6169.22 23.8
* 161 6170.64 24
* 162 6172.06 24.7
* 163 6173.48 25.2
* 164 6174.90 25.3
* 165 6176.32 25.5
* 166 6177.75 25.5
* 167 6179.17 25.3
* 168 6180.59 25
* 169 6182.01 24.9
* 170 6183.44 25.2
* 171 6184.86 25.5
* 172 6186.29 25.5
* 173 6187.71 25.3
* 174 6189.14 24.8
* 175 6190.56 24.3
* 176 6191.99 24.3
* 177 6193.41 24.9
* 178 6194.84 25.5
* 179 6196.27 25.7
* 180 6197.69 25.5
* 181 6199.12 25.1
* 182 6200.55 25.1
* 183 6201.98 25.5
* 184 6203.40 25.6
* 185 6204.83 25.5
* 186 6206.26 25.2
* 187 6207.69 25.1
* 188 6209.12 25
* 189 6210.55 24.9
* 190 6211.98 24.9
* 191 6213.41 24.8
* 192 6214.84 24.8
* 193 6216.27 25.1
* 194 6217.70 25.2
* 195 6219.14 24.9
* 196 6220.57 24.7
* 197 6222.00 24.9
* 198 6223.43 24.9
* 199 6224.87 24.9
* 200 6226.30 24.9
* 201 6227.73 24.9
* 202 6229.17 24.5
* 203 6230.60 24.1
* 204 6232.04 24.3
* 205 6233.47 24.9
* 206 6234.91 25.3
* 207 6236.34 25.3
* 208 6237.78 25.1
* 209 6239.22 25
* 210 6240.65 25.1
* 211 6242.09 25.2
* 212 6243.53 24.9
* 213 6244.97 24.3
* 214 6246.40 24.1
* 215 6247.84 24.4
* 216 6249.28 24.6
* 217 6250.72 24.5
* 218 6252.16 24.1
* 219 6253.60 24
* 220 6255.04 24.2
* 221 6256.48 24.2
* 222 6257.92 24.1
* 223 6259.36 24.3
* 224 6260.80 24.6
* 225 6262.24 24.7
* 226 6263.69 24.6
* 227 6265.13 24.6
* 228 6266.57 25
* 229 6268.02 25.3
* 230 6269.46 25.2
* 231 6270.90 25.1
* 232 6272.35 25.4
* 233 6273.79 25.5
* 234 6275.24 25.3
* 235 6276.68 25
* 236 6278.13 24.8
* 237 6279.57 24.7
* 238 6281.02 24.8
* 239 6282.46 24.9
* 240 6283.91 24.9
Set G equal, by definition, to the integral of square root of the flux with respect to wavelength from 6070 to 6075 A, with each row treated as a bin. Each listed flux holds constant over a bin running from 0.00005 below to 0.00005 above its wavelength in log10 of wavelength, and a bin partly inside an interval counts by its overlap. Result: 25.5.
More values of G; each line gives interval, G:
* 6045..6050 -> 25.4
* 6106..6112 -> 30.1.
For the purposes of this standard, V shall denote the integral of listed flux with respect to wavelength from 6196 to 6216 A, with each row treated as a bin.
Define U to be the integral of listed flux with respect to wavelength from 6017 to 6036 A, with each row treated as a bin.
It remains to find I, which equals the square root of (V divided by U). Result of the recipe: 1.02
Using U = 486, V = 504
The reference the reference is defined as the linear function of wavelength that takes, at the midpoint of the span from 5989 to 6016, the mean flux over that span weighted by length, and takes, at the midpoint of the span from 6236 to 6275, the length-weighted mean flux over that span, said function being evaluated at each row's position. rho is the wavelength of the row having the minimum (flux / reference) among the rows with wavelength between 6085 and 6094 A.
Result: 6088.78 A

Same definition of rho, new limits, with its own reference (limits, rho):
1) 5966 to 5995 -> 5976.27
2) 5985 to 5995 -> 5985.91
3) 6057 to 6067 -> 6064.99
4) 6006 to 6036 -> 6020.47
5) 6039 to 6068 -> 6064.99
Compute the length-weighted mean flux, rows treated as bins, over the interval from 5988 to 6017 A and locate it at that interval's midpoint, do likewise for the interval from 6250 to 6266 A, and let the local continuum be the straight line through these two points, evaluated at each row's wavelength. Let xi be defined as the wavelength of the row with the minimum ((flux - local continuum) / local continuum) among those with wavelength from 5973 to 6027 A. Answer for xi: 6020.47 A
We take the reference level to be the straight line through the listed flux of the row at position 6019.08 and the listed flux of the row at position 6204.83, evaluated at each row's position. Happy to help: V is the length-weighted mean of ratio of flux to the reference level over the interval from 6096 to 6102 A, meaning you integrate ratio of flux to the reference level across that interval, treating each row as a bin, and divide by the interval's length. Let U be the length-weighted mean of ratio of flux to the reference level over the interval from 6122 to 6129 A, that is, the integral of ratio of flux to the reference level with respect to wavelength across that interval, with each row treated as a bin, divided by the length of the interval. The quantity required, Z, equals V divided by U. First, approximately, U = 0.984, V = 0.98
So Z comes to 1.001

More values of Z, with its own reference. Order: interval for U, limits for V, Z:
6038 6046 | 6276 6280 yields 0.961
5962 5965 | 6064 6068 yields 0.972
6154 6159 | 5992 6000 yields 1.044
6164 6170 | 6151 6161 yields 1.026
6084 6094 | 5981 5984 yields 1.015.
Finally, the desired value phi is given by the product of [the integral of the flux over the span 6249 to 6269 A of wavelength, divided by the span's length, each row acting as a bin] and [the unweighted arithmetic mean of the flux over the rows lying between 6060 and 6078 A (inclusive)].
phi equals 631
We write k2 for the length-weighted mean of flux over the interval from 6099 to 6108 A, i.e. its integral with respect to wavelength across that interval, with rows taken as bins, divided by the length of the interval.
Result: 24.7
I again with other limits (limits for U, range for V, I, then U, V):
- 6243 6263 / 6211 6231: 1.01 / 487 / 497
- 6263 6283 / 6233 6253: 0.99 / 501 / 495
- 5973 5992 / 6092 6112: 1.01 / 492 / 502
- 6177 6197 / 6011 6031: 1.01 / 502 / 511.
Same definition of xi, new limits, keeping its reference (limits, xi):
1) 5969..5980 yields 5976.27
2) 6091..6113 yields 6102.81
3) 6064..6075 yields 6064.99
